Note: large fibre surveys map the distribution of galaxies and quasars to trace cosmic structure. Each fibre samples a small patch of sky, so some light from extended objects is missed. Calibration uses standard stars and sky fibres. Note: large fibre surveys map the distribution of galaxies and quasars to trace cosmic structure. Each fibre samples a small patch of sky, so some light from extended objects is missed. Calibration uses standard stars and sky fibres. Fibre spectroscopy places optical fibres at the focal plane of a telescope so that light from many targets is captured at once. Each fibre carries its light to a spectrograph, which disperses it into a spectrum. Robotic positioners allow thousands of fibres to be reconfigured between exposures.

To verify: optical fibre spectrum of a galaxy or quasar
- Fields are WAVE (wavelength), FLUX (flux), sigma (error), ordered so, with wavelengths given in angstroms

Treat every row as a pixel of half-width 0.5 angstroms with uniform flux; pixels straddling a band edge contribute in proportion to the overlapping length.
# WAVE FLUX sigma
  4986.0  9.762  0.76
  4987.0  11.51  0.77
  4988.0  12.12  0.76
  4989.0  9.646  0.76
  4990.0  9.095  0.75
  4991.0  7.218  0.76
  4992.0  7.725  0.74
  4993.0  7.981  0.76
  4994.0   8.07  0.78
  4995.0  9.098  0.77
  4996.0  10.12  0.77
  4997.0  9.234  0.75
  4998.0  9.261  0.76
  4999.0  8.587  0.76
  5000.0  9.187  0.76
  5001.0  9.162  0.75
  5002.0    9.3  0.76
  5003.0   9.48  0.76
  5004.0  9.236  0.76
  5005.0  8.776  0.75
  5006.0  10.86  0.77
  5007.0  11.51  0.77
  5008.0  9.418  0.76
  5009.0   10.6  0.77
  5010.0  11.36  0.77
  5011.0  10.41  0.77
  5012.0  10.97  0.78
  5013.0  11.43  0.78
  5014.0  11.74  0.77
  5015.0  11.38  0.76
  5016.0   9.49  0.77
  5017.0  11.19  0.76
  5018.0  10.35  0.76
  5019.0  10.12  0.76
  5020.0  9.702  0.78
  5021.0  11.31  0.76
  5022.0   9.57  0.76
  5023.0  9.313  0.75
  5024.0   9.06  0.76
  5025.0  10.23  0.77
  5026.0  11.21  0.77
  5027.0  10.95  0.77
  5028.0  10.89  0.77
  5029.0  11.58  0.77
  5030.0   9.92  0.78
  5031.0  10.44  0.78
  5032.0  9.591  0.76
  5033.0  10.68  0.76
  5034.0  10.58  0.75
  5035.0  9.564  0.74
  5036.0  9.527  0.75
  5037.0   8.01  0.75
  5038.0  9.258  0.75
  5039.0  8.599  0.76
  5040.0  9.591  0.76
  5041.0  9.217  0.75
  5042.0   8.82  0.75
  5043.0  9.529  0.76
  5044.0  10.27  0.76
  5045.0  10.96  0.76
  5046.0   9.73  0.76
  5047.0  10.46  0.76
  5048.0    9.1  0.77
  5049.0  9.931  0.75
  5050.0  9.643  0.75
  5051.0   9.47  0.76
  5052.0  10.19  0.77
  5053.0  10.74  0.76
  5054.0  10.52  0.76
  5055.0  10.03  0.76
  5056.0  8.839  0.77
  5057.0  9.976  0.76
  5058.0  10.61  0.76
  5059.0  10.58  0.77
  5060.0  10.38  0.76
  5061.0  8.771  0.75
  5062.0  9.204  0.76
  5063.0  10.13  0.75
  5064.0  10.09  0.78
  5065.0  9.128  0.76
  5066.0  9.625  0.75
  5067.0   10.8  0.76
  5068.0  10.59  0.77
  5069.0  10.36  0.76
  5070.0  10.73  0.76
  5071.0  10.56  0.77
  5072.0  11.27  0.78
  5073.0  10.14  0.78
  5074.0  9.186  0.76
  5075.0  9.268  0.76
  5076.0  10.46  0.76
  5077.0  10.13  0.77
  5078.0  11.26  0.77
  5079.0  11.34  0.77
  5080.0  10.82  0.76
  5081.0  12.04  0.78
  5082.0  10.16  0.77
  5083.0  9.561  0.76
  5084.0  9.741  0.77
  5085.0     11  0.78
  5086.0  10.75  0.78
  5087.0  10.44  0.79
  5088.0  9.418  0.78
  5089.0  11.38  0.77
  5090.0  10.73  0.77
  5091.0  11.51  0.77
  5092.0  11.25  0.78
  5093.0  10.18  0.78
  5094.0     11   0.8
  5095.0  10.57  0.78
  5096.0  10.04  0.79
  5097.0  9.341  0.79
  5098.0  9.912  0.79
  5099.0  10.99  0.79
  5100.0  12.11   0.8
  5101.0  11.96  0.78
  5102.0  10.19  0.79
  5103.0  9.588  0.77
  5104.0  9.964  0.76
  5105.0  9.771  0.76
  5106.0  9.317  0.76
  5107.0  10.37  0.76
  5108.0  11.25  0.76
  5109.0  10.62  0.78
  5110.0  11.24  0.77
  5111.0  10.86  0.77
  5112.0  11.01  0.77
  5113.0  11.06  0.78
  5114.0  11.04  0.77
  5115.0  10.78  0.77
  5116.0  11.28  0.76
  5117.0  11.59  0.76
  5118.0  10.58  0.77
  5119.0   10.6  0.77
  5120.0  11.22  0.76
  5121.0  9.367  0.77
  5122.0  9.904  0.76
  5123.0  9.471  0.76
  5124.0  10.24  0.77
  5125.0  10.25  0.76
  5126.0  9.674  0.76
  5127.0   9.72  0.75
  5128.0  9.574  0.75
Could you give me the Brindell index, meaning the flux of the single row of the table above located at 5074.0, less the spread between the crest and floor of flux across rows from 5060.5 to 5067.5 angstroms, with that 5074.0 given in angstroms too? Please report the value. 7.16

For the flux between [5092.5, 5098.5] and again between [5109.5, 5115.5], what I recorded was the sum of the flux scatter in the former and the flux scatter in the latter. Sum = 0.7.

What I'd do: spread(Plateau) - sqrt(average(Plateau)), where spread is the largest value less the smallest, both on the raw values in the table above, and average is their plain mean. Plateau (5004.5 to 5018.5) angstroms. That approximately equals -0.30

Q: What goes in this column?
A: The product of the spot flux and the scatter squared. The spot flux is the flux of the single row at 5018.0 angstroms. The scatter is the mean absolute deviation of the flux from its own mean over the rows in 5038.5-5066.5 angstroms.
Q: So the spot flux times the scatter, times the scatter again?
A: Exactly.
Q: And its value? 3.2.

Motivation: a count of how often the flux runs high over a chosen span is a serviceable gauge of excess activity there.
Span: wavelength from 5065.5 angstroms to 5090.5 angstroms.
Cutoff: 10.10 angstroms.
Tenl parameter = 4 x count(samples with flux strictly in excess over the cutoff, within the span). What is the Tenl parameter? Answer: 76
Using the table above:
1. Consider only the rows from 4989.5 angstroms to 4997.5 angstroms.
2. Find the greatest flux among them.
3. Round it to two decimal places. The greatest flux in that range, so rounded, 10.12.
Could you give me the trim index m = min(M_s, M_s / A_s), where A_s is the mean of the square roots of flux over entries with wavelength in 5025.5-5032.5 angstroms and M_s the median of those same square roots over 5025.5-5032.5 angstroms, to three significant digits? 1.01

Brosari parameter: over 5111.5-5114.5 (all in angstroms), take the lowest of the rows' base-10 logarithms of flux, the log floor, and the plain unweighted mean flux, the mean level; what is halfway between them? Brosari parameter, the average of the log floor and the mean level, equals 6.0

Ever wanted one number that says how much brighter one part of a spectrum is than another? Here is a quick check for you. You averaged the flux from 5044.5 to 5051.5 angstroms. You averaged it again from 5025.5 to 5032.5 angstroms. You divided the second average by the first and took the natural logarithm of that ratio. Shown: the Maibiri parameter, 0.074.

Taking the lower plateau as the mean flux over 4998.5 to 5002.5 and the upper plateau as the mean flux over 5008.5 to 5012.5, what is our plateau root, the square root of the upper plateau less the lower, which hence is 1.3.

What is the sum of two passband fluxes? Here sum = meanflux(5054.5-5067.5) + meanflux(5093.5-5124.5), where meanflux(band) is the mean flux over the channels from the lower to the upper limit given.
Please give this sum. 20.4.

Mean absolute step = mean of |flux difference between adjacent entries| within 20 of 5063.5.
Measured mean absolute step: 0.69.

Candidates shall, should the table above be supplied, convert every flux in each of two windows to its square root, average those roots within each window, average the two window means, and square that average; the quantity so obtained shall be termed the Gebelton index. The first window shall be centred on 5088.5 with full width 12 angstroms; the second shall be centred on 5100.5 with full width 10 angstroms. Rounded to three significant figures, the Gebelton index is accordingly 10.5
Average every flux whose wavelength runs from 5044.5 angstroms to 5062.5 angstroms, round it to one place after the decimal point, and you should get 10.0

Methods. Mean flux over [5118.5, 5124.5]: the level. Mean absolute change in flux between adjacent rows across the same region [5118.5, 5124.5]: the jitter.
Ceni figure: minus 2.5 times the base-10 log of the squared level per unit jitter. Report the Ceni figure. -5.22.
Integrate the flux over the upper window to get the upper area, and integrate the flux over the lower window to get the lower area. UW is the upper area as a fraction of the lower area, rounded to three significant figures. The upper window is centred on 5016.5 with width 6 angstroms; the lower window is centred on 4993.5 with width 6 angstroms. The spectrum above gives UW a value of 1.28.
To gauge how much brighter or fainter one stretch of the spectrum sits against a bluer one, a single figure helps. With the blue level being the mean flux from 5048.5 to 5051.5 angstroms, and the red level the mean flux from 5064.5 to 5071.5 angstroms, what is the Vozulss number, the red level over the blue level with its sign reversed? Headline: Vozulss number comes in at -1.06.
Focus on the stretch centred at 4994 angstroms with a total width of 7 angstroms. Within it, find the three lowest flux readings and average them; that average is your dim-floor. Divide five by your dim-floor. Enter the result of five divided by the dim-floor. 0.65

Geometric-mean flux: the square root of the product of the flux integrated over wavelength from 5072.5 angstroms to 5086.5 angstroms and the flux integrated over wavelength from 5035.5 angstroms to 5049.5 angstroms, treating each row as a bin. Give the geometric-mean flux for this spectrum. 139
